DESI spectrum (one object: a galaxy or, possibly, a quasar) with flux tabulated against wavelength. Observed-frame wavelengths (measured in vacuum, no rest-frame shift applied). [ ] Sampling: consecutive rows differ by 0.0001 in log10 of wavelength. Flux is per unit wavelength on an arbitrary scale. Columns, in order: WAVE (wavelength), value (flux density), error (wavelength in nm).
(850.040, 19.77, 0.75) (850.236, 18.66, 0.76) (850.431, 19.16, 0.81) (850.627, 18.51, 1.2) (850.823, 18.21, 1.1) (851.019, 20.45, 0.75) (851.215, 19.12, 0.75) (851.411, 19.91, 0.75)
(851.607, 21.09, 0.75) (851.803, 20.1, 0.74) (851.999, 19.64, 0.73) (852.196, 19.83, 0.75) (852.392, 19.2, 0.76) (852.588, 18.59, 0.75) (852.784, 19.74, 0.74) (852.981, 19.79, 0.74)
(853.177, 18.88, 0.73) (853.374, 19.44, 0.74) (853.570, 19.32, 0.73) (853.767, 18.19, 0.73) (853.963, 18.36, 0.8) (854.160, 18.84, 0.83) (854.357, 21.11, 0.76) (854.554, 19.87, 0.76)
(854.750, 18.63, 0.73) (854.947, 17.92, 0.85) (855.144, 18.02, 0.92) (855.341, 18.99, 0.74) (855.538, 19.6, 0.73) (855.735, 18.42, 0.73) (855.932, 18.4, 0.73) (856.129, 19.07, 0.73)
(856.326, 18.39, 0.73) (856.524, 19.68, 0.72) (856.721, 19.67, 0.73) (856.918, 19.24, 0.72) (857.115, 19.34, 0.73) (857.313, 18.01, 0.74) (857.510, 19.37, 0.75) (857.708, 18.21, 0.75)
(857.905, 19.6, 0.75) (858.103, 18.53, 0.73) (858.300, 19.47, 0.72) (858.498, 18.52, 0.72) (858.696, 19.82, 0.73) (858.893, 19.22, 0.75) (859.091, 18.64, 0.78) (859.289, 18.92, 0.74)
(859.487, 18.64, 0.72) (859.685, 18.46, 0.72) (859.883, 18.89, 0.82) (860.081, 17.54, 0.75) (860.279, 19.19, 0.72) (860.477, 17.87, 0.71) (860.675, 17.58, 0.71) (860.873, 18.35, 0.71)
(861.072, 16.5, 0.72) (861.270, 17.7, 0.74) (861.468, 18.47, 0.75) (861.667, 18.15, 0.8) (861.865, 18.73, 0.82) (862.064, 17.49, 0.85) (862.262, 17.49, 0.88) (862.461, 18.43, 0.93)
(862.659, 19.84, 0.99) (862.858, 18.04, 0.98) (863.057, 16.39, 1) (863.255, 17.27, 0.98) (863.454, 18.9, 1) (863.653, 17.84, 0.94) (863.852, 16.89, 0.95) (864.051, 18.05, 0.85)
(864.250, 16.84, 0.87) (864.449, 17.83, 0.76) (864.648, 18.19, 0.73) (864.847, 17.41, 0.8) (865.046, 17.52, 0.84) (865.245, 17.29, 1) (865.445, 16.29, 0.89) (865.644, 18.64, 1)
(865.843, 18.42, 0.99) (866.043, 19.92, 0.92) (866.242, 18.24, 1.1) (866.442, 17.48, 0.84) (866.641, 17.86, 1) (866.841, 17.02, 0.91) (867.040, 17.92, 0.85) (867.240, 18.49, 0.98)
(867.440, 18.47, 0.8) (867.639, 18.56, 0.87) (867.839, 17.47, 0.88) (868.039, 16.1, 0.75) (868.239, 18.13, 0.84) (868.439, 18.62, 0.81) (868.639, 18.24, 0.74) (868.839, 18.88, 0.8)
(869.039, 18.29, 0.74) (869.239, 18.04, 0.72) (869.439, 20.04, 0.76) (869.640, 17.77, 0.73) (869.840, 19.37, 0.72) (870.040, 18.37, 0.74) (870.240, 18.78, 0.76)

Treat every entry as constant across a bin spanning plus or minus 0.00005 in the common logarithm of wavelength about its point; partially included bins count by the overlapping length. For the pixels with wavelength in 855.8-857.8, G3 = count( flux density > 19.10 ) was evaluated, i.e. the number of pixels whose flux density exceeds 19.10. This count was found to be 5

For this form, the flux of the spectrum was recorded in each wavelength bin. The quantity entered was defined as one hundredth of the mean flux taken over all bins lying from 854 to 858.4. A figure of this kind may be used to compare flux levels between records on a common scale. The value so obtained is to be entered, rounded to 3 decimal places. 0.190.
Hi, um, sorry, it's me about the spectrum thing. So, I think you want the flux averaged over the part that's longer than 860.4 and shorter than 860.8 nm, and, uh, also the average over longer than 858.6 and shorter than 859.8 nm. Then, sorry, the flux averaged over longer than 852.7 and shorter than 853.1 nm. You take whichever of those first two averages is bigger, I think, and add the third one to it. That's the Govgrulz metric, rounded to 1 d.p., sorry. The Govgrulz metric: 38.7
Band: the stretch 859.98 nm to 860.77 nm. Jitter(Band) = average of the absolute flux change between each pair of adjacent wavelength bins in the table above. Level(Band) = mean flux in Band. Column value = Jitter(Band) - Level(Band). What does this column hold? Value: -17.0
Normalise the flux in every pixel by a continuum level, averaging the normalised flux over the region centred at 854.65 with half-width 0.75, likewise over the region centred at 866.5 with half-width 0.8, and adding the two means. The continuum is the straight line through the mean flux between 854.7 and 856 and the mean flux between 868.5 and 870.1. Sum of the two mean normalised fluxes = 2.00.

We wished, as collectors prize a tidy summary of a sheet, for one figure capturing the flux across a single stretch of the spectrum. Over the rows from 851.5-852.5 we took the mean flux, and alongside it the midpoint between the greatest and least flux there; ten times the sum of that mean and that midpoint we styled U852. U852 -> 401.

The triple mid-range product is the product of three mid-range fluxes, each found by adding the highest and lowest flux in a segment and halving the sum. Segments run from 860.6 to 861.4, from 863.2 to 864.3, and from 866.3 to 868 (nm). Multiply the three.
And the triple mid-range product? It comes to 5540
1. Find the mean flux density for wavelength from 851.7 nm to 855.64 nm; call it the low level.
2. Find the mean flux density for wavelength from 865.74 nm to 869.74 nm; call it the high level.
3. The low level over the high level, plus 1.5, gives 2.56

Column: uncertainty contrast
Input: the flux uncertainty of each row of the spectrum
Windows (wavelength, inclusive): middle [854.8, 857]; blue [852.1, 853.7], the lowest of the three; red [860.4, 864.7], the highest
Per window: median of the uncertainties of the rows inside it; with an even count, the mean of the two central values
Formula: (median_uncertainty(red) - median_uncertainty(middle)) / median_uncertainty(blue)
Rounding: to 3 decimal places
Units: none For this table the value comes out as 0.162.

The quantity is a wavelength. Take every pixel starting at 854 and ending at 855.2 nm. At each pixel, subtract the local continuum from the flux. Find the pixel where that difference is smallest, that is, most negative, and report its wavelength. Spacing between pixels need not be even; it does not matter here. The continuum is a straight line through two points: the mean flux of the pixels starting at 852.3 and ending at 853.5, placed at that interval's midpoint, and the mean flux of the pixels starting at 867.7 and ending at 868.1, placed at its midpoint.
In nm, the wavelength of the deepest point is 854.947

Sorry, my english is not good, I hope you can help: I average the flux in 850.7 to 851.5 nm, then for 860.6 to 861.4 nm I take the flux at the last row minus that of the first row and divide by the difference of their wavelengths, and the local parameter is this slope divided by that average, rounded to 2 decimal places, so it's 0.01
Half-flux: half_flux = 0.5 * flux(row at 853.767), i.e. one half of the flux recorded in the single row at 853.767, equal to 9.1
